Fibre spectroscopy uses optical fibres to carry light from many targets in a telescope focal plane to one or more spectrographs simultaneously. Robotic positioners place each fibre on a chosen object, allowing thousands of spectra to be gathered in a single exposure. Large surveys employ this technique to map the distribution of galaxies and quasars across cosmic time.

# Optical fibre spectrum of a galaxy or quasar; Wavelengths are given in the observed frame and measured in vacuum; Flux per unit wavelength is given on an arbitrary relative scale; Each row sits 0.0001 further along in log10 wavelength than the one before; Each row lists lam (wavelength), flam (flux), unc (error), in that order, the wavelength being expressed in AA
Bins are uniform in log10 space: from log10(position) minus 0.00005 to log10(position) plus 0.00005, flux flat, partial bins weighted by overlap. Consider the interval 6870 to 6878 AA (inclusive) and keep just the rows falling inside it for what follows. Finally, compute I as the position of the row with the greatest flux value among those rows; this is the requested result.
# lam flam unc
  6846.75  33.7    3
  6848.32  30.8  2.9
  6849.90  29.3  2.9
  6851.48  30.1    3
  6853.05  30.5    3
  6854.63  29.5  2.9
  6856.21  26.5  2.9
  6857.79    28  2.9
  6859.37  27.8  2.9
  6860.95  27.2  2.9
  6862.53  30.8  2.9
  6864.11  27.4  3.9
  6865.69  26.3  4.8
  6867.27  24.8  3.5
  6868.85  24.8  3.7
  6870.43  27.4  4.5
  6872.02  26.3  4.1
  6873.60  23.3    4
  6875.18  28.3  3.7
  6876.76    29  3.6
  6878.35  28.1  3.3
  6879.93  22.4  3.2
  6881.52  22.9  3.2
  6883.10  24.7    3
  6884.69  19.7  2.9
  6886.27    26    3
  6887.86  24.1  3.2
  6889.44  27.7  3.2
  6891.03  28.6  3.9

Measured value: 6876.76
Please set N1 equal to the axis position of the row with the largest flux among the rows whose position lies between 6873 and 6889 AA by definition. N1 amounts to 6876.76 AA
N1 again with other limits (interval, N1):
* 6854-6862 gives 6854.63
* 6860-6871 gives 6862.53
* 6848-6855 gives 6848.32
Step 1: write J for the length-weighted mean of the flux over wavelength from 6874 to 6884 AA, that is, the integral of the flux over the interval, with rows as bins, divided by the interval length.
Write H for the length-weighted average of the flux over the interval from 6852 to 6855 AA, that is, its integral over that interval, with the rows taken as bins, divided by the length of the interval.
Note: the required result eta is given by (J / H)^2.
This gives 0.73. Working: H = 30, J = 26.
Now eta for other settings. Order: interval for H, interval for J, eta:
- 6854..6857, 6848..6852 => 1.15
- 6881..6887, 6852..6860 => 1.50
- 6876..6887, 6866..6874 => 1.07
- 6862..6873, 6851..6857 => 1.19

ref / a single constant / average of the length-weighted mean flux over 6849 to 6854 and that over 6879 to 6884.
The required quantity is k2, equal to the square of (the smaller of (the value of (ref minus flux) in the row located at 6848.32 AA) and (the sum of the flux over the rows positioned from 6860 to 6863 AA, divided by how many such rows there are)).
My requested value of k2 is 17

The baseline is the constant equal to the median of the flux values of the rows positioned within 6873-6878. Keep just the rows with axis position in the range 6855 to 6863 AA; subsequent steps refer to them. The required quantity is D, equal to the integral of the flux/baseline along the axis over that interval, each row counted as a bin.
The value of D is 7.92 AA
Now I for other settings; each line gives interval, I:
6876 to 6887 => 6876.76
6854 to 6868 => 6862.53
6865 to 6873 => 6870.43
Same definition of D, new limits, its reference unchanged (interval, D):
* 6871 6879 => 7.62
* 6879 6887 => 6.56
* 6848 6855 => 7.43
